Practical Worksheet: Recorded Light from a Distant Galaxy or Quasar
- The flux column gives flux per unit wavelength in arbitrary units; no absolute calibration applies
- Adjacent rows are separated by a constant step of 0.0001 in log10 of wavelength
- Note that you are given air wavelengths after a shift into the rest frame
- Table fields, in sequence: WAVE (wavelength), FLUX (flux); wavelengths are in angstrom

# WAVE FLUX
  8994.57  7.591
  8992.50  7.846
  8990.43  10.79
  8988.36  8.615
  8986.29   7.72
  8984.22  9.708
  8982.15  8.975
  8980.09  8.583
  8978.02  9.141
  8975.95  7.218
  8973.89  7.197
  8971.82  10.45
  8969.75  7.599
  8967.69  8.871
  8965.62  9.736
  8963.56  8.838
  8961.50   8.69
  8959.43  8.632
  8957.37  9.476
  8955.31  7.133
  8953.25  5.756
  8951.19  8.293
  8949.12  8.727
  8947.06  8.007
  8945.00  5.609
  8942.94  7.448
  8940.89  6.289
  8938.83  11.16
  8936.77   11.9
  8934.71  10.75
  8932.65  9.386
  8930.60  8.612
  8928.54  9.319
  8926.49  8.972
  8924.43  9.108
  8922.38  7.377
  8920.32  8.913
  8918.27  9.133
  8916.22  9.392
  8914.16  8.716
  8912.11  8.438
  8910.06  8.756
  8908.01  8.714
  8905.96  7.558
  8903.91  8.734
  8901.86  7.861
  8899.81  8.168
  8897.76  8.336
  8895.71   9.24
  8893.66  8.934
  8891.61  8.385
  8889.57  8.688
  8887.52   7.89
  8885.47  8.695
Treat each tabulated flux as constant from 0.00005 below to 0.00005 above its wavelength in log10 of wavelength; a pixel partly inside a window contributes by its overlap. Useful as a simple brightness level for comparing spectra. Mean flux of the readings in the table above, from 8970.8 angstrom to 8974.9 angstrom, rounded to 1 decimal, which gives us 8.8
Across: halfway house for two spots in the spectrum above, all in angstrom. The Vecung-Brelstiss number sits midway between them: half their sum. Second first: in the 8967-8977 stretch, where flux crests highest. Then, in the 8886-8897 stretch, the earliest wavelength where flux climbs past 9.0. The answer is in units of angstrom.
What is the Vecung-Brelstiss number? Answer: 8933.8 angstrom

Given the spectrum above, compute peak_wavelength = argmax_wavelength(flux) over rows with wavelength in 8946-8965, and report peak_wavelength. 8957.37 angstrom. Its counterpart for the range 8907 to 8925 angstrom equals 8916.22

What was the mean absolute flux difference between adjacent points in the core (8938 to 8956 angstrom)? 1.9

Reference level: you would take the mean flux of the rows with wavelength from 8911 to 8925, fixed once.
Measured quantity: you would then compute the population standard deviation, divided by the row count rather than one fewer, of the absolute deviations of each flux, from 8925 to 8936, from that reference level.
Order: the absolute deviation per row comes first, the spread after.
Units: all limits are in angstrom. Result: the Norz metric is 0.7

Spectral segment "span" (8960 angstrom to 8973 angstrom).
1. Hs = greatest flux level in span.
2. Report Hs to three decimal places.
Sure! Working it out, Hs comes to 10.450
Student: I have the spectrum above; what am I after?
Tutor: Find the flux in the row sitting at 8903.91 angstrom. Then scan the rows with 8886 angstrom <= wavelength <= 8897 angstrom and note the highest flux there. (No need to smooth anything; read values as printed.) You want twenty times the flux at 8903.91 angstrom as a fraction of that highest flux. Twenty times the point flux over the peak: 18.9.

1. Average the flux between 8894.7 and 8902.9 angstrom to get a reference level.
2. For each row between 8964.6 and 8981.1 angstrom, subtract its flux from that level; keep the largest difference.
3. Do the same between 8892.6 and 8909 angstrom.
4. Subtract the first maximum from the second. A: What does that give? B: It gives -0.36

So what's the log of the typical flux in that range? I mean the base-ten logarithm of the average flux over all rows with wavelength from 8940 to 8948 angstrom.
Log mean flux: 0.835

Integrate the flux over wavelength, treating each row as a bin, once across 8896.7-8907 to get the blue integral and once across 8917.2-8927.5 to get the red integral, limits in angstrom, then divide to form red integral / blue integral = 1.07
